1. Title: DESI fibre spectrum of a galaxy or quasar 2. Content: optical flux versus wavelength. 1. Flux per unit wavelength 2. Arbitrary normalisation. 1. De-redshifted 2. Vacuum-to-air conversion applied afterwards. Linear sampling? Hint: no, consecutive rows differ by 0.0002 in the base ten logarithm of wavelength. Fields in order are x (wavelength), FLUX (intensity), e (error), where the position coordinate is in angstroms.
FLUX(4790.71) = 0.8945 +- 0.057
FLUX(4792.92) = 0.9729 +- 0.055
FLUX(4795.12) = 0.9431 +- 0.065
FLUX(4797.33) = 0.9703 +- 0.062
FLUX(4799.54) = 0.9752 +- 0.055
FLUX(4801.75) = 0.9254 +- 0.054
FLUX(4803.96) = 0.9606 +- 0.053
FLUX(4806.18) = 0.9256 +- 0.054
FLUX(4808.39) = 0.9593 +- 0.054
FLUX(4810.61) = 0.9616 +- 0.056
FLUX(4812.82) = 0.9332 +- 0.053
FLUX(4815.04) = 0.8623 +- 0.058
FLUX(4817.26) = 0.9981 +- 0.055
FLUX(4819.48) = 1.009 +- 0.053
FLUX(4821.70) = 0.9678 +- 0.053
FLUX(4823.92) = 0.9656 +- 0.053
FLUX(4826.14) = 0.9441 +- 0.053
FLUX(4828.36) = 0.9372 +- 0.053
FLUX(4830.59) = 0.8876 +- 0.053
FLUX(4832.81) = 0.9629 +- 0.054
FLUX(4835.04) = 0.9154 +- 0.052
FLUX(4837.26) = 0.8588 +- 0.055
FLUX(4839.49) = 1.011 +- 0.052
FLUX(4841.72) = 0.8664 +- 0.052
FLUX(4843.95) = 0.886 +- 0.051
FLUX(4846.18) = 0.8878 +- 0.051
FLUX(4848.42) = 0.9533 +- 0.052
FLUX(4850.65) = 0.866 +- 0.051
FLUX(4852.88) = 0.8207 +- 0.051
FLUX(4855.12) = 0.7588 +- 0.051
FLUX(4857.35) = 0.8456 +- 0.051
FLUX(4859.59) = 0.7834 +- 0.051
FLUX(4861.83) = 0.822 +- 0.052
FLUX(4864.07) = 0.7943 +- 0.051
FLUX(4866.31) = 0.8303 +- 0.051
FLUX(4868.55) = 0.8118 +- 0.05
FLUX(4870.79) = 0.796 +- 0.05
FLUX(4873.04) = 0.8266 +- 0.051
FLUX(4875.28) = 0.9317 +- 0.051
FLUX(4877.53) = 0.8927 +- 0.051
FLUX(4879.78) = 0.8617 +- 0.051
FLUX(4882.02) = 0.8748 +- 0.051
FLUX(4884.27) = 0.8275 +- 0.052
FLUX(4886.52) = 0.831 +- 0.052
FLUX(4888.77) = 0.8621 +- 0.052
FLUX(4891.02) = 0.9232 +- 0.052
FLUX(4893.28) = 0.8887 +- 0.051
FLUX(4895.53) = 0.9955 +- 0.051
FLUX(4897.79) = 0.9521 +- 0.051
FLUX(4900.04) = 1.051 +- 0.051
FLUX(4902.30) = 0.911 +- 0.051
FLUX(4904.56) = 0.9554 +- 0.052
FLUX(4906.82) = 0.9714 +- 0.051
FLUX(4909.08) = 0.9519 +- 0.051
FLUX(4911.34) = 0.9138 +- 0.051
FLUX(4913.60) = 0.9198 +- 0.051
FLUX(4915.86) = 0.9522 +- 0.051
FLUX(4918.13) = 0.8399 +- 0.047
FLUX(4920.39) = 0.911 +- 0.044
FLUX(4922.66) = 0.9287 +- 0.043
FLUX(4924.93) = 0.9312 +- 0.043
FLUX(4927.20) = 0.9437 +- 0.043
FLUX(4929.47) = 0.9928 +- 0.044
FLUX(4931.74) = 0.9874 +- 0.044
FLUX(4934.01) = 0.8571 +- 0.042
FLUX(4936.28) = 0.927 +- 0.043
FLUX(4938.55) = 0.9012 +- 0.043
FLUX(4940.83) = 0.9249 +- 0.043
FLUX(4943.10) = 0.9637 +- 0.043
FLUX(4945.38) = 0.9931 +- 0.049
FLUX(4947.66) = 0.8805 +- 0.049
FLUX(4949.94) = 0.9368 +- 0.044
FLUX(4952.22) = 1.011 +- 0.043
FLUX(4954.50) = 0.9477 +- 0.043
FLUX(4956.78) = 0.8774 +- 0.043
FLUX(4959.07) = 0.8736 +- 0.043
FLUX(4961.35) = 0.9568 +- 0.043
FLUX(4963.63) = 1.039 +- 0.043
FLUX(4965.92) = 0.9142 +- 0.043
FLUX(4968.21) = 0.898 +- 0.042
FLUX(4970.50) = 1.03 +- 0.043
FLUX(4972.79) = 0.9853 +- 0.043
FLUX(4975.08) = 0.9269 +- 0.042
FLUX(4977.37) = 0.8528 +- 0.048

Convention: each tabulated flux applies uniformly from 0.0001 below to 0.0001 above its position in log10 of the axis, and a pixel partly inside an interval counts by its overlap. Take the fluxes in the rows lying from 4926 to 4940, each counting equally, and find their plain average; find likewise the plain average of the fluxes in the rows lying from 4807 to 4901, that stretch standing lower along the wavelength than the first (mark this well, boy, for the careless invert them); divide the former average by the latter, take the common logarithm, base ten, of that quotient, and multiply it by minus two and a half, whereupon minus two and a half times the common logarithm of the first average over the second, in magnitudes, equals -0.047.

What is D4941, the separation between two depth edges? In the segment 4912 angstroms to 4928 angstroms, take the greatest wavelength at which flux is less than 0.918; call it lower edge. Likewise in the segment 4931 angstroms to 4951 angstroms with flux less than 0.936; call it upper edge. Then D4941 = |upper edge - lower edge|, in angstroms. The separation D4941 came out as 27.3 angstroms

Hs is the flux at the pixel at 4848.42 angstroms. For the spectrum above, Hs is 0.9533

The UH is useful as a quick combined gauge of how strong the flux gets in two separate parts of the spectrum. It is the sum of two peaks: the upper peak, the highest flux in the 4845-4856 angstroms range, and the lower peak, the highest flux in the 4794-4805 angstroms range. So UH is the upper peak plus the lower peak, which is 1.93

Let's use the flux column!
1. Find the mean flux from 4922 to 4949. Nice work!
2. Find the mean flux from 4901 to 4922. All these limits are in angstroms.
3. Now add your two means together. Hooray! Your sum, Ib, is 1.86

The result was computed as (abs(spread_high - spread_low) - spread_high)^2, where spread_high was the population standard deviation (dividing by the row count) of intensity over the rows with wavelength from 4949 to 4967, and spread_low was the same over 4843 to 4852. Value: 0.0011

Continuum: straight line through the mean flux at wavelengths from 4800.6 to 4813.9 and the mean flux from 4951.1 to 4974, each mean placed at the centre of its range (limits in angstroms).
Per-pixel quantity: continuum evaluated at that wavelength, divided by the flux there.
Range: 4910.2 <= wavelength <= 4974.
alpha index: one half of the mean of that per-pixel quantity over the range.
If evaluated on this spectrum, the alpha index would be 0.509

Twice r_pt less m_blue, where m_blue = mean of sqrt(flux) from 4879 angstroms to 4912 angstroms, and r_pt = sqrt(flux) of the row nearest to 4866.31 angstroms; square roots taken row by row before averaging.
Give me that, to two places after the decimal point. 0.86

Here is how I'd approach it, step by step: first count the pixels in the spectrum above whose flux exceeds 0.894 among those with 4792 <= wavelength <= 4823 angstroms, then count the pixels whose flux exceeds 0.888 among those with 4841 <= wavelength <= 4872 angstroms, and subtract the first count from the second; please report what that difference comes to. -12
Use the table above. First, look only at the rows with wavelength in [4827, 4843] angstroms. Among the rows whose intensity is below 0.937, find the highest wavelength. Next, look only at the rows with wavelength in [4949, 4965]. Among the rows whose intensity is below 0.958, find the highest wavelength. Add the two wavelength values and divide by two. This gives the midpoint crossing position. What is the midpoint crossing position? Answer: 4901.5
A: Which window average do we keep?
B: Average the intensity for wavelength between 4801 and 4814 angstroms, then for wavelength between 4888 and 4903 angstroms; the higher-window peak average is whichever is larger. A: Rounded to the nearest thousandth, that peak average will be 0.944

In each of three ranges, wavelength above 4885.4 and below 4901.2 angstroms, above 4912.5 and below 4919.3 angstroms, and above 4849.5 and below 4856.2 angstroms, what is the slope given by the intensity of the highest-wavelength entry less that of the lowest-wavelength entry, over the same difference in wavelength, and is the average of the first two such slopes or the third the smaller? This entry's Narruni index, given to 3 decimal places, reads -0.024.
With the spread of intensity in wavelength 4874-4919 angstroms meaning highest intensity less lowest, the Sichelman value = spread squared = 0.05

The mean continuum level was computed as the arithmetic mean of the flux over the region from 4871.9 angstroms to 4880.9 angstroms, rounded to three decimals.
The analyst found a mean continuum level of 0.878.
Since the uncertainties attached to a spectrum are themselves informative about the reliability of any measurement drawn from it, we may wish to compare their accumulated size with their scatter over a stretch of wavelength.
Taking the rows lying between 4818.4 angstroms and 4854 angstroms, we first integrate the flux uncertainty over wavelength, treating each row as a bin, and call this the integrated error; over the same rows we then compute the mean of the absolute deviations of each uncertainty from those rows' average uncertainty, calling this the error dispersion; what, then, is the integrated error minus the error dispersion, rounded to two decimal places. 1.87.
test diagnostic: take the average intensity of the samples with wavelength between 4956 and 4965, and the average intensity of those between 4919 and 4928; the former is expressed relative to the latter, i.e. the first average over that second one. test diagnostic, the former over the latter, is 1.01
